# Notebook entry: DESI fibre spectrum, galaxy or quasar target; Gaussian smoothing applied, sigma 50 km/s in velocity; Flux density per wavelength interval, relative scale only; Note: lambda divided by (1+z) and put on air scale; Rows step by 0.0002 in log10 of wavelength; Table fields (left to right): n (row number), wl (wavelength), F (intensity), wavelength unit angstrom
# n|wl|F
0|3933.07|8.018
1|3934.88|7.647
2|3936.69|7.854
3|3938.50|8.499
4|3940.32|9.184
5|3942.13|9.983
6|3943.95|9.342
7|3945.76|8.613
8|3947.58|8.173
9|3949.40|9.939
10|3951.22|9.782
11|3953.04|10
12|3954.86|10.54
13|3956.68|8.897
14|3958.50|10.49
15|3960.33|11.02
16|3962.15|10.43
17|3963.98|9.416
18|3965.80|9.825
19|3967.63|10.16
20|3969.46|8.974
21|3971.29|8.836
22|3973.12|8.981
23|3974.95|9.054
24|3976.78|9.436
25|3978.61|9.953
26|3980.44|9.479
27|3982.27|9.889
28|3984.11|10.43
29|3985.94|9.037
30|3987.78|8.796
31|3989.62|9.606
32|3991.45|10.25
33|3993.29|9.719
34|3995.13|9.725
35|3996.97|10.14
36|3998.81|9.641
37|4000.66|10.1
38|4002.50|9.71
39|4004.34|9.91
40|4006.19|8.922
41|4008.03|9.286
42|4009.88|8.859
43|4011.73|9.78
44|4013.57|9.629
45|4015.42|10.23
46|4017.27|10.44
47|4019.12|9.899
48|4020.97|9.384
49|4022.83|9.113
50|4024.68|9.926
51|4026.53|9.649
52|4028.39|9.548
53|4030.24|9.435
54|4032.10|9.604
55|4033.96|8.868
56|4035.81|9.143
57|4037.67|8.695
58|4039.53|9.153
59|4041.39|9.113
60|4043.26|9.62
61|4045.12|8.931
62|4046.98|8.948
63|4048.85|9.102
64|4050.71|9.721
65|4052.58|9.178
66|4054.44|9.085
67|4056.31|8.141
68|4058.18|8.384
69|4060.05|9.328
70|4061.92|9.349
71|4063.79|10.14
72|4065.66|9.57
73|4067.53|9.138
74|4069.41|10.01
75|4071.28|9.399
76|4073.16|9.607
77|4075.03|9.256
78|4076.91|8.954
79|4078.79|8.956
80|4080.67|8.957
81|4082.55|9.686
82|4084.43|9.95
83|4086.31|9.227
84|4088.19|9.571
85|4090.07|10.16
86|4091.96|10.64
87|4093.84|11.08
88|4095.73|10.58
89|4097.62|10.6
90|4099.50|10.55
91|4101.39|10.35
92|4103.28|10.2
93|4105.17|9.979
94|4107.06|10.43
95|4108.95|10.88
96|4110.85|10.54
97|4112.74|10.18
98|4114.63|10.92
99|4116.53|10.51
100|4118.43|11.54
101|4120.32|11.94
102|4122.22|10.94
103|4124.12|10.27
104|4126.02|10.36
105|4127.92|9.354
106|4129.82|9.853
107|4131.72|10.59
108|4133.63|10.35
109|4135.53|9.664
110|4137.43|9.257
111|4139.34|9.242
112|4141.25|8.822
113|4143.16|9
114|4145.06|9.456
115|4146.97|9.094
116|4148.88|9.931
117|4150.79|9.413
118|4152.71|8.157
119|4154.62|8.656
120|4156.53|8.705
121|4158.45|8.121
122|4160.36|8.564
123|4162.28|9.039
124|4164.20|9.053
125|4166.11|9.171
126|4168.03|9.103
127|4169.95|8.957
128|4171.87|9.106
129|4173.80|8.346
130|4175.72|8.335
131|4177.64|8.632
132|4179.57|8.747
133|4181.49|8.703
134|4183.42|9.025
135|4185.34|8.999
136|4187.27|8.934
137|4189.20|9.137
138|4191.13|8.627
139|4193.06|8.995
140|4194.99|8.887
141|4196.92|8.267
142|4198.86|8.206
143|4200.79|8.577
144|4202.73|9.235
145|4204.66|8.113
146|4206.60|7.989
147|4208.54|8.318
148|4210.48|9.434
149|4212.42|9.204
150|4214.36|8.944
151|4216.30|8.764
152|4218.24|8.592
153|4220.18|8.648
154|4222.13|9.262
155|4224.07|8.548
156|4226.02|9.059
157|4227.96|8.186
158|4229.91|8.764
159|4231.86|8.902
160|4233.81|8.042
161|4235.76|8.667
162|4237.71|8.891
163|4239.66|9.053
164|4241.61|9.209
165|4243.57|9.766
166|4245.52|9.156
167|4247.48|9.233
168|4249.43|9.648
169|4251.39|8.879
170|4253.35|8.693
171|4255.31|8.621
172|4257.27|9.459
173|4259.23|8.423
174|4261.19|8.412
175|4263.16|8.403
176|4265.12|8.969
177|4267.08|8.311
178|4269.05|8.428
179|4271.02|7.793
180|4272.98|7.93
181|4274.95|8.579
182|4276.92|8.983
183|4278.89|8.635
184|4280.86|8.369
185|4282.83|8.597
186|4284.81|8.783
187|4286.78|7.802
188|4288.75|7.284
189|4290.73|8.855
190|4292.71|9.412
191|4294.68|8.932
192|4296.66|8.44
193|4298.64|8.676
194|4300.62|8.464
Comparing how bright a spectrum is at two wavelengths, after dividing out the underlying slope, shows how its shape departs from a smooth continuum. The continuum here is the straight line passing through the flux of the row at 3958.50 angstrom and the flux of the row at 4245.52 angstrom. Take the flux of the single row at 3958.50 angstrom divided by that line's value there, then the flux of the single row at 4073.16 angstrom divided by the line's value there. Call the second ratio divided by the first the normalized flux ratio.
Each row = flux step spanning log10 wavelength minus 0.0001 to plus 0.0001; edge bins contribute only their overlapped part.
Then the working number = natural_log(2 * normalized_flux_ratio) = 0.66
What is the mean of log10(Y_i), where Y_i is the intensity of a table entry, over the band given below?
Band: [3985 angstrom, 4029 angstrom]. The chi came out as 0.98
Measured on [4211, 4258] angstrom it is 0.95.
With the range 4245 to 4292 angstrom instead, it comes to 0.93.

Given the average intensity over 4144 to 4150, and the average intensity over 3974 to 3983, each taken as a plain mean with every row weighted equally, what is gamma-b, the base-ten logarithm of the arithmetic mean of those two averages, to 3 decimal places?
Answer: 0.979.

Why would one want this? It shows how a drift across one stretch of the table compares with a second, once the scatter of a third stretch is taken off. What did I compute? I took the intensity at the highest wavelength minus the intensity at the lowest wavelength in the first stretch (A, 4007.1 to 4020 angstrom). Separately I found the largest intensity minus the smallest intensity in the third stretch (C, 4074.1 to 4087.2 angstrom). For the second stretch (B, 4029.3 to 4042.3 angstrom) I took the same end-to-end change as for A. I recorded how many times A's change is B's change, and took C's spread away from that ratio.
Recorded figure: -2.9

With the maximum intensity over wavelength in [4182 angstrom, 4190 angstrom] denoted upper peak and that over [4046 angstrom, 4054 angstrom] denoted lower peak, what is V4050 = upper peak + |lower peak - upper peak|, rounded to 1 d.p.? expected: 9.7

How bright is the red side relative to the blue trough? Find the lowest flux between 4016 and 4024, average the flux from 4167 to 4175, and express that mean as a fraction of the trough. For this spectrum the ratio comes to 0.97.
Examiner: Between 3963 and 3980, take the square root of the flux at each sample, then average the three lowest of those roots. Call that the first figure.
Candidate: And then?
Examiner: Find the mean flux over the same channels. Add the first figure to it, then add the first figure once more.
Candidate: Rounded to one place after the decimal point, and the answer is 15.4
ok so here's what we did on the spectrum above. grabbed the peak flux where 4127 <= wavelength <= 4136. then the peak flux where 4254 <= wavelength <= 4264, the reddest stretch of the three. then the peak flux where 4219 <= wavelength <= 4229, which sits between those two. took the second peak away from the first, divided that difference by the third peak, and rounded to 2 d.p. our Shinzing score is 0.12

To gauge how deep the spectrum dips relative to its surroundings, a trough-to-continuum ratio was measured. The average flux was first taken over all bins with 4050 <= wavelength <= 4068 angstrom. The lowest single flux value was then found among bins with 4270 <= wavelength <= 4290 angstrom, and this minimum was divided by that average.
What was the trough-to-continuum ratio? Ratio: 0.79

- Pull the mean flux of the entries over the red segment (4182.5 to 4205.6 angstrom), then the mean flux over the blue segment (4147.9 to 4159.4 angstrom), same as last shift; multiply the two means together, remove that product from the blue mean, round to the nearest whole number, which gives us -68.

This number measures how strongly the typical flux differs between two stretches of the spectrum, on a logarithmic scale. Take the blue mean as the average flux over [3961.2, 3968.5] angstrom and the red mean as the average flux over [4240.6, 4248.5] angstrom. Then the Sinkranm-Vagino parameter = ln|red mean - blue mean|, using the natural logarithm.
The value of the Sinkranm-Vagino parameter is -0.48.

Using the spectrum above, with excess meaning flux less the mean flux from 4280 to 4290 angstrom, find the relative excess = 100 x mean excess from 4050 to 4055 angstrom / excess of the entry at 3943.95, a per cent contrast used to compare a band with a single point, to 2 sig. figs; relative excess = 99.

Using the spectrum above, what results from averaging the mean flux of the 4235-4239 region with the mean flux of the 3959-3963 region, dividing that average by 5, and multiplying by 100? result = 195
